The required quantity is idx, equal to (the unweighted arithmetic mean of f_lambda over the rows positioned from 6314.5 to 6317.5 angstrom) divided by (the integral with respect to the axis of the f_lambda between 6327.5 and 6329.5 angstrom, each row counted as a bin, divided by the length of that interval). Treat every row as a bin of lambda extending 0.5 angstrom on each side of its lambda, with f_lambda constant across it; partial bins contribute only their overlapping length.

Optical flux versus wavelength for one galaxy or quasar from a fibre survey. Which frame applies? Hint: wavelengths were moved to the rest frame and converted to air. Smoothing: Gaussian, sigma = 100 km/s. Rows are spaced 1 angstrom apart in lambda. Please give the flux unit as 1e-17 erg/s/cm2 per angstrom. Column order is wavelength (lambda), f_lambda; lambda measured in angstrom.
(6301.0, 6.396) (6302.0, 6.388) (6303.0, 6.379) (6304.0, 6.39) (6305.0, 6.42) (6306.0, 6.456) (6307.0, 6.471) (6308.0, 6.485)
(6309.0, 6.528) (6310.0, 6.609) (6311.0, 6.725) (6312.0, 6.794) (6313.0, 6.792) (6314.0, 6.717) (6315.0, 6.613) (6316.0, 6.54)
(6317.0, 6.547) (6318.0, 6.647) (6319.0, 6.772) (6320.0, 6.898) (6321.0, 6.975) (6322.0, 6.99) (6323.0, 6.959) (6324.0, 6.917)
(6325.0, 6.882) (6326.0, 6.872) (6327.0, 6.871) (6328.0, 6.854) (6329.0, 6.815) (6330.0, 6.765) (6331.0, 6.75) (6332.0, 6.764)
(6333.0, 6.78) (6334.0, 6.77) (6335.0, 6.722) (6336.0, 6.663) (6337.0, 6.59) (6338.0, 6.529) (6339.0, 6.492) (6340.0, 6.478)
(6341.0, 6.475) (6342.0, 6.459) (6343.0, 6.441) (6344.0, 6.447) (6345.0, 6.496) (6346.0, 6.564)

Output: 0.961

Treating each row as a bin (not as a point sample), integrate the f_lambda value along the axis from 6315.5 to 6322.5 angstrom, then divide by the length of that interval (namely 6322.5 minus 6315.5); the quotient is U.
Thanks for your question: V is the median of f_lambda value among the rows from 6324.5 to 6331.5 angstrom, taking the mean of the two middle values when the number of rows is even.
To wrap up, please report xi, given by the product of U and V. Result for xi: 46.4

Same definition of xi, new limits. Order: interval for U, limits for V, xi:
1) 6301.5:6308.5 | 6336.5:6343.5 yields 41.6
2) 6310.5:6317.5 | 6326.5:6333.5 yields 45.3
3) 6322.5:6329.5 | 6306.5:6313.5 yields 45.5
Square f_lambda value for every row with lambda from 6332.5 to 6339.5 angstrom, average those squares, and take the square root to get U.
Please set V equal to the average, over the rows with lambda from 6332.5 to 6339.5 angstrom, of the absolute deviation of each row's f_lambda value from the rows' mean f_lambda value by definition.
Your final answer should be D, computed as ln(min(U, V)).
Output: -2.34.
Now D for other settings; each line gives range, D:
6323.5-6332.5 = -2.95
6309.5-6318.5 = -2.50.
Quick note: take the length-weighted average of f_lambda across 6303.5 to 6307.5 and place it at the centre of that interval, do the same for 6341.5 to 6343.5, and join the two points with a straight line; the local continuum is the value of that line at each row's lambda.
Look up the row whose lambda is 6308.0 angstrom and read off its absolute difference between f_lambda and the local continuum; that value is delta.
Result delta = 0.05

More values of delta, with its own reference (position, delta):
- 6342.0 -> 0.01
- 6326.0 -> 0.43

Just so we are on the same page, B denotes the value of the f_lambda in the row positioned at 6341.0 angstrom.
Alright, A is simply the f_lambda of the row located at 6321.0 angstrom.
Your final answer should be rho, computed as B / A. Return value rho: 0.928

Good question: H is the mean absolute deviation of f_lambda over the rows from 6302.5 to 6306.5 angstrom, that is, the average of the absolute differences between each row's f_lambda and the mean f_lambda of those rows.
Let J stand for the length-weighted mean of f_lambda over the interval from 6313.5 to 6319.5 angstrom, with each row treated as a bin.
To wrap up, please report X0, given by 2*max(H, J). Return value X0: 13.3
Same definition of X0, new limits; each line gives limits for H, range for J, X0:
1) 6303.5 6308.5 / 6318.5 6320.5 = 13.7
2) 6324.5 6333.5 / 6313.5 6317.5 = 13.2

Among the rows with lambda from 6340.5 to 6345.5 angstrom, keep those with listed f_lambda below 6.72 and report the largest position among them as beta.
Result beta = 6345.0 angstrom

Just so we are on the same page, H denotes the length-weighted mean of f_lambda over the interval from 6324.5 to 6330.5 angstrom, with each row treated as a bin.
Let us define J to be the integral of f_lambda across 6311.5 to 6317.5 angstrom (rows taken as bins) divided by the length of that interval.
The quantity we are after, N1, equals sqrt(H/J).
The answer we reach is 1.01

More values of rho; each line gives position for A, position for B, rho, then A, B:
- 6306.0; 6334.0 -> 1.049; 6.456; 6.77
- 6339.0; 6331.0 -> 1.040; 6.492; 6.75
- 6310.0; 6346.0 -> 0.993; 6.609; 6.564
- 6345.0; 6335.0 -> 1.035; 6.496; 6.722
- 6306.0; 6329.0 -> 1.056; 6.456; 6.815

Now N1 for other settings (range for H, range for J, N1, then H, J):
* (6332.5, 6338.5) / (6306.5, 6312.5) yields 1.01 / 6.68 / 6.60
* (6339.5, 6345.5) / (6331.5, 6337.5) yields 0.98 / 6.47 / 6.71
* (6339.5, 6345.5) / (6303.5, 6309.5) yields 1.00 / 6.47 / 6.46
